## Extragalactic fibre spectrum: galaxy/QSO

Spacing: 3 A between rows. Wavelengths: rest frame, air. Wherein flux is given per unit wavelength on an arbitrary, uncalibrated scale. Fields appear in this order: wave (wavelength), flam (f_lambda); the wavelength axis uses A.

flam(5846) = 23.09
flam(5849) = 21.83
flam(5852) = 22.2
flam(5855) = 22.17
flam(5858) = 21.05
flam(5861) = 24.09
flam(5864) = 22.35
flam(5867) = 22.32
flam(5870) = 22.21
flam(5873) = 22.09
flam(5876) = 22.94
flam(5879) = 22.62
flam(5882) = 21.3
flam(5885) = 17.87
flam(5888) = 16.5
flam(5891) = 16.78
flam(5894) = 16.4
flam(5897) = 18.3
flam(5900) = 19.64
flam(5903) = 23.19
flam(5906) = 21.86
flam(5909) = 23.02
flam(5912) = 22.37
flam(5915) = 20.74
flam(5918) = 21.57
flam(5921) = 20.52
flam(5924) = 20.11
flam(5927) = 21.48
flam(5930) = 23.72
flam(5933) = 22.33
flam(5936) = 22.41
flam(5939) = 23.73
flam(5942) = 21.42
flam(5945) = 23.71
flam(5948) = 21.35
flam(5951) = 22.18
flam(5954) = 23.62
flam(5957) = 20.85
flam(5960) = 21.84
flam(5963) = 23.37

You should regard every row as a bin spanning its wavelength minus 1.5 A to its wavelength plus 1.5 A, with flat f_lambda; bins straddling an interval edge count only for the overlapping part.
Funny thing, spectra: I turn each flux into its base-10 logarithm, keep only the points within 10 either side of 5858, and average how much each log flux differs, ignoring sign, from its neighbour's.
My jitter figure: 0.020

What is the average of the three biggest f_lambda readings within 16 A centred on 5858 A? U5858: 22.9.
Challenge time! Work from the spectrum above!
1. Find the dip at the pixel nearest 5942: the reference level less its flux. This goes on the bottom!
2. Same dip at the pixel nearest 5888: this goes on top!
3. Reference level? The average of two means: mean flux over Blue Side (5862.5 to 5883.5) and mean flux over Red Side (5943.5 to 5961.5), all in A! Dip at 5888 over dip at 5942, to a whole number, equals 7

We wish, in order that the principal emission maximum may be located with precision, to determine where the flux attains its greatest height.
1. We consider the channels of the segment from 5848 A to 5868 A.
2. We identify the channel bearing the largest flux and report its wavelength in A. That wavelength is 5861 A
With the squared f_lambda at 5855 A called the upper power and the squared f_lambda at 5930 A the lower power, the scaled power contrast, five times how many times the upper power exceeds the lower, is 4.4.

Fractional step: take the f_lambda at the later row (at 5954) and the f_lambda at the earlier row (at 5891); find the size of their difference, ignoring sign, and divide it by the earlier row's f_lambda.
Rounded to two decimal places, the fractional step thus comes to 0.41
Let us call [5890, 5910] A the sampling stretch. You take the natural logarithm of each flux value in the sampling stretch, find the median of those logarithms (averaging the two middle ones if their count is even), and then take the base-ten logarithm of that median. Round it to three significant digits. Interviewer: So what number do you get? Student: 0.474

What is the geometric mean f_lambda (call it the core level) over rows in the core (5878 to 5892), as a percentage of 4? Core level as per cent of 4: 471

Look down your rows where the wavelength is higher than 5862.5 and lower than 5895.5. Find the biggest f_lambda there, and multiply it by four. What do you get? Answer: 91.8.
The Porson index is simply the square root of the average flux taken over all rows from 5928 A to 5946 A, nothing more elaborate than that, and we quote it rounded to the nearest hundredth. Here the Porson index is 4.78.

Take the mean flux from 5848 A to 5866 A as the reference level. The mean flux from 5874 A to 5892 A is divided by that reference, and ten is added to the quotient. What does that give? 10.9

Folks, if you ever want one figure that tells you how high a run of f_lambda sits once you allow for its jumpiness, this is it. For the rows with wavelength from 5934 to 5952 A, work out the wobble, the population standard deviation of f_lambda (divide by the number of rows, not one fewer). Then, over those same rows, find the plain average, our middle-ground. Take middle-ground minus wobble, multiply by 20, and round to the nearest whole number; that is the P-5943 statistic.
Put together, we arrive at 430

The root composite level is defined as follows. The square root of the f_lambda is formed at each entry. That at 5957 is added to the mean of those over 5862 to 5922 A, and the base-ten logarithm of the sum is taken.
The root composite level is 0.960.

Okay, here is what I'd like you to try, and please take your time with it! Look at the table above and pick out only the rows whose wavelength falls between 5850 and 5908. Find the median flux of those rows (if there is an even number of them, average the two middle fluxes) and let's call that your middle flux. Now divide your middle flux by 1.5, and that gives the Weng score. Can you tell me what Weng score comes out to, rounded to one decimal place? 14.7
